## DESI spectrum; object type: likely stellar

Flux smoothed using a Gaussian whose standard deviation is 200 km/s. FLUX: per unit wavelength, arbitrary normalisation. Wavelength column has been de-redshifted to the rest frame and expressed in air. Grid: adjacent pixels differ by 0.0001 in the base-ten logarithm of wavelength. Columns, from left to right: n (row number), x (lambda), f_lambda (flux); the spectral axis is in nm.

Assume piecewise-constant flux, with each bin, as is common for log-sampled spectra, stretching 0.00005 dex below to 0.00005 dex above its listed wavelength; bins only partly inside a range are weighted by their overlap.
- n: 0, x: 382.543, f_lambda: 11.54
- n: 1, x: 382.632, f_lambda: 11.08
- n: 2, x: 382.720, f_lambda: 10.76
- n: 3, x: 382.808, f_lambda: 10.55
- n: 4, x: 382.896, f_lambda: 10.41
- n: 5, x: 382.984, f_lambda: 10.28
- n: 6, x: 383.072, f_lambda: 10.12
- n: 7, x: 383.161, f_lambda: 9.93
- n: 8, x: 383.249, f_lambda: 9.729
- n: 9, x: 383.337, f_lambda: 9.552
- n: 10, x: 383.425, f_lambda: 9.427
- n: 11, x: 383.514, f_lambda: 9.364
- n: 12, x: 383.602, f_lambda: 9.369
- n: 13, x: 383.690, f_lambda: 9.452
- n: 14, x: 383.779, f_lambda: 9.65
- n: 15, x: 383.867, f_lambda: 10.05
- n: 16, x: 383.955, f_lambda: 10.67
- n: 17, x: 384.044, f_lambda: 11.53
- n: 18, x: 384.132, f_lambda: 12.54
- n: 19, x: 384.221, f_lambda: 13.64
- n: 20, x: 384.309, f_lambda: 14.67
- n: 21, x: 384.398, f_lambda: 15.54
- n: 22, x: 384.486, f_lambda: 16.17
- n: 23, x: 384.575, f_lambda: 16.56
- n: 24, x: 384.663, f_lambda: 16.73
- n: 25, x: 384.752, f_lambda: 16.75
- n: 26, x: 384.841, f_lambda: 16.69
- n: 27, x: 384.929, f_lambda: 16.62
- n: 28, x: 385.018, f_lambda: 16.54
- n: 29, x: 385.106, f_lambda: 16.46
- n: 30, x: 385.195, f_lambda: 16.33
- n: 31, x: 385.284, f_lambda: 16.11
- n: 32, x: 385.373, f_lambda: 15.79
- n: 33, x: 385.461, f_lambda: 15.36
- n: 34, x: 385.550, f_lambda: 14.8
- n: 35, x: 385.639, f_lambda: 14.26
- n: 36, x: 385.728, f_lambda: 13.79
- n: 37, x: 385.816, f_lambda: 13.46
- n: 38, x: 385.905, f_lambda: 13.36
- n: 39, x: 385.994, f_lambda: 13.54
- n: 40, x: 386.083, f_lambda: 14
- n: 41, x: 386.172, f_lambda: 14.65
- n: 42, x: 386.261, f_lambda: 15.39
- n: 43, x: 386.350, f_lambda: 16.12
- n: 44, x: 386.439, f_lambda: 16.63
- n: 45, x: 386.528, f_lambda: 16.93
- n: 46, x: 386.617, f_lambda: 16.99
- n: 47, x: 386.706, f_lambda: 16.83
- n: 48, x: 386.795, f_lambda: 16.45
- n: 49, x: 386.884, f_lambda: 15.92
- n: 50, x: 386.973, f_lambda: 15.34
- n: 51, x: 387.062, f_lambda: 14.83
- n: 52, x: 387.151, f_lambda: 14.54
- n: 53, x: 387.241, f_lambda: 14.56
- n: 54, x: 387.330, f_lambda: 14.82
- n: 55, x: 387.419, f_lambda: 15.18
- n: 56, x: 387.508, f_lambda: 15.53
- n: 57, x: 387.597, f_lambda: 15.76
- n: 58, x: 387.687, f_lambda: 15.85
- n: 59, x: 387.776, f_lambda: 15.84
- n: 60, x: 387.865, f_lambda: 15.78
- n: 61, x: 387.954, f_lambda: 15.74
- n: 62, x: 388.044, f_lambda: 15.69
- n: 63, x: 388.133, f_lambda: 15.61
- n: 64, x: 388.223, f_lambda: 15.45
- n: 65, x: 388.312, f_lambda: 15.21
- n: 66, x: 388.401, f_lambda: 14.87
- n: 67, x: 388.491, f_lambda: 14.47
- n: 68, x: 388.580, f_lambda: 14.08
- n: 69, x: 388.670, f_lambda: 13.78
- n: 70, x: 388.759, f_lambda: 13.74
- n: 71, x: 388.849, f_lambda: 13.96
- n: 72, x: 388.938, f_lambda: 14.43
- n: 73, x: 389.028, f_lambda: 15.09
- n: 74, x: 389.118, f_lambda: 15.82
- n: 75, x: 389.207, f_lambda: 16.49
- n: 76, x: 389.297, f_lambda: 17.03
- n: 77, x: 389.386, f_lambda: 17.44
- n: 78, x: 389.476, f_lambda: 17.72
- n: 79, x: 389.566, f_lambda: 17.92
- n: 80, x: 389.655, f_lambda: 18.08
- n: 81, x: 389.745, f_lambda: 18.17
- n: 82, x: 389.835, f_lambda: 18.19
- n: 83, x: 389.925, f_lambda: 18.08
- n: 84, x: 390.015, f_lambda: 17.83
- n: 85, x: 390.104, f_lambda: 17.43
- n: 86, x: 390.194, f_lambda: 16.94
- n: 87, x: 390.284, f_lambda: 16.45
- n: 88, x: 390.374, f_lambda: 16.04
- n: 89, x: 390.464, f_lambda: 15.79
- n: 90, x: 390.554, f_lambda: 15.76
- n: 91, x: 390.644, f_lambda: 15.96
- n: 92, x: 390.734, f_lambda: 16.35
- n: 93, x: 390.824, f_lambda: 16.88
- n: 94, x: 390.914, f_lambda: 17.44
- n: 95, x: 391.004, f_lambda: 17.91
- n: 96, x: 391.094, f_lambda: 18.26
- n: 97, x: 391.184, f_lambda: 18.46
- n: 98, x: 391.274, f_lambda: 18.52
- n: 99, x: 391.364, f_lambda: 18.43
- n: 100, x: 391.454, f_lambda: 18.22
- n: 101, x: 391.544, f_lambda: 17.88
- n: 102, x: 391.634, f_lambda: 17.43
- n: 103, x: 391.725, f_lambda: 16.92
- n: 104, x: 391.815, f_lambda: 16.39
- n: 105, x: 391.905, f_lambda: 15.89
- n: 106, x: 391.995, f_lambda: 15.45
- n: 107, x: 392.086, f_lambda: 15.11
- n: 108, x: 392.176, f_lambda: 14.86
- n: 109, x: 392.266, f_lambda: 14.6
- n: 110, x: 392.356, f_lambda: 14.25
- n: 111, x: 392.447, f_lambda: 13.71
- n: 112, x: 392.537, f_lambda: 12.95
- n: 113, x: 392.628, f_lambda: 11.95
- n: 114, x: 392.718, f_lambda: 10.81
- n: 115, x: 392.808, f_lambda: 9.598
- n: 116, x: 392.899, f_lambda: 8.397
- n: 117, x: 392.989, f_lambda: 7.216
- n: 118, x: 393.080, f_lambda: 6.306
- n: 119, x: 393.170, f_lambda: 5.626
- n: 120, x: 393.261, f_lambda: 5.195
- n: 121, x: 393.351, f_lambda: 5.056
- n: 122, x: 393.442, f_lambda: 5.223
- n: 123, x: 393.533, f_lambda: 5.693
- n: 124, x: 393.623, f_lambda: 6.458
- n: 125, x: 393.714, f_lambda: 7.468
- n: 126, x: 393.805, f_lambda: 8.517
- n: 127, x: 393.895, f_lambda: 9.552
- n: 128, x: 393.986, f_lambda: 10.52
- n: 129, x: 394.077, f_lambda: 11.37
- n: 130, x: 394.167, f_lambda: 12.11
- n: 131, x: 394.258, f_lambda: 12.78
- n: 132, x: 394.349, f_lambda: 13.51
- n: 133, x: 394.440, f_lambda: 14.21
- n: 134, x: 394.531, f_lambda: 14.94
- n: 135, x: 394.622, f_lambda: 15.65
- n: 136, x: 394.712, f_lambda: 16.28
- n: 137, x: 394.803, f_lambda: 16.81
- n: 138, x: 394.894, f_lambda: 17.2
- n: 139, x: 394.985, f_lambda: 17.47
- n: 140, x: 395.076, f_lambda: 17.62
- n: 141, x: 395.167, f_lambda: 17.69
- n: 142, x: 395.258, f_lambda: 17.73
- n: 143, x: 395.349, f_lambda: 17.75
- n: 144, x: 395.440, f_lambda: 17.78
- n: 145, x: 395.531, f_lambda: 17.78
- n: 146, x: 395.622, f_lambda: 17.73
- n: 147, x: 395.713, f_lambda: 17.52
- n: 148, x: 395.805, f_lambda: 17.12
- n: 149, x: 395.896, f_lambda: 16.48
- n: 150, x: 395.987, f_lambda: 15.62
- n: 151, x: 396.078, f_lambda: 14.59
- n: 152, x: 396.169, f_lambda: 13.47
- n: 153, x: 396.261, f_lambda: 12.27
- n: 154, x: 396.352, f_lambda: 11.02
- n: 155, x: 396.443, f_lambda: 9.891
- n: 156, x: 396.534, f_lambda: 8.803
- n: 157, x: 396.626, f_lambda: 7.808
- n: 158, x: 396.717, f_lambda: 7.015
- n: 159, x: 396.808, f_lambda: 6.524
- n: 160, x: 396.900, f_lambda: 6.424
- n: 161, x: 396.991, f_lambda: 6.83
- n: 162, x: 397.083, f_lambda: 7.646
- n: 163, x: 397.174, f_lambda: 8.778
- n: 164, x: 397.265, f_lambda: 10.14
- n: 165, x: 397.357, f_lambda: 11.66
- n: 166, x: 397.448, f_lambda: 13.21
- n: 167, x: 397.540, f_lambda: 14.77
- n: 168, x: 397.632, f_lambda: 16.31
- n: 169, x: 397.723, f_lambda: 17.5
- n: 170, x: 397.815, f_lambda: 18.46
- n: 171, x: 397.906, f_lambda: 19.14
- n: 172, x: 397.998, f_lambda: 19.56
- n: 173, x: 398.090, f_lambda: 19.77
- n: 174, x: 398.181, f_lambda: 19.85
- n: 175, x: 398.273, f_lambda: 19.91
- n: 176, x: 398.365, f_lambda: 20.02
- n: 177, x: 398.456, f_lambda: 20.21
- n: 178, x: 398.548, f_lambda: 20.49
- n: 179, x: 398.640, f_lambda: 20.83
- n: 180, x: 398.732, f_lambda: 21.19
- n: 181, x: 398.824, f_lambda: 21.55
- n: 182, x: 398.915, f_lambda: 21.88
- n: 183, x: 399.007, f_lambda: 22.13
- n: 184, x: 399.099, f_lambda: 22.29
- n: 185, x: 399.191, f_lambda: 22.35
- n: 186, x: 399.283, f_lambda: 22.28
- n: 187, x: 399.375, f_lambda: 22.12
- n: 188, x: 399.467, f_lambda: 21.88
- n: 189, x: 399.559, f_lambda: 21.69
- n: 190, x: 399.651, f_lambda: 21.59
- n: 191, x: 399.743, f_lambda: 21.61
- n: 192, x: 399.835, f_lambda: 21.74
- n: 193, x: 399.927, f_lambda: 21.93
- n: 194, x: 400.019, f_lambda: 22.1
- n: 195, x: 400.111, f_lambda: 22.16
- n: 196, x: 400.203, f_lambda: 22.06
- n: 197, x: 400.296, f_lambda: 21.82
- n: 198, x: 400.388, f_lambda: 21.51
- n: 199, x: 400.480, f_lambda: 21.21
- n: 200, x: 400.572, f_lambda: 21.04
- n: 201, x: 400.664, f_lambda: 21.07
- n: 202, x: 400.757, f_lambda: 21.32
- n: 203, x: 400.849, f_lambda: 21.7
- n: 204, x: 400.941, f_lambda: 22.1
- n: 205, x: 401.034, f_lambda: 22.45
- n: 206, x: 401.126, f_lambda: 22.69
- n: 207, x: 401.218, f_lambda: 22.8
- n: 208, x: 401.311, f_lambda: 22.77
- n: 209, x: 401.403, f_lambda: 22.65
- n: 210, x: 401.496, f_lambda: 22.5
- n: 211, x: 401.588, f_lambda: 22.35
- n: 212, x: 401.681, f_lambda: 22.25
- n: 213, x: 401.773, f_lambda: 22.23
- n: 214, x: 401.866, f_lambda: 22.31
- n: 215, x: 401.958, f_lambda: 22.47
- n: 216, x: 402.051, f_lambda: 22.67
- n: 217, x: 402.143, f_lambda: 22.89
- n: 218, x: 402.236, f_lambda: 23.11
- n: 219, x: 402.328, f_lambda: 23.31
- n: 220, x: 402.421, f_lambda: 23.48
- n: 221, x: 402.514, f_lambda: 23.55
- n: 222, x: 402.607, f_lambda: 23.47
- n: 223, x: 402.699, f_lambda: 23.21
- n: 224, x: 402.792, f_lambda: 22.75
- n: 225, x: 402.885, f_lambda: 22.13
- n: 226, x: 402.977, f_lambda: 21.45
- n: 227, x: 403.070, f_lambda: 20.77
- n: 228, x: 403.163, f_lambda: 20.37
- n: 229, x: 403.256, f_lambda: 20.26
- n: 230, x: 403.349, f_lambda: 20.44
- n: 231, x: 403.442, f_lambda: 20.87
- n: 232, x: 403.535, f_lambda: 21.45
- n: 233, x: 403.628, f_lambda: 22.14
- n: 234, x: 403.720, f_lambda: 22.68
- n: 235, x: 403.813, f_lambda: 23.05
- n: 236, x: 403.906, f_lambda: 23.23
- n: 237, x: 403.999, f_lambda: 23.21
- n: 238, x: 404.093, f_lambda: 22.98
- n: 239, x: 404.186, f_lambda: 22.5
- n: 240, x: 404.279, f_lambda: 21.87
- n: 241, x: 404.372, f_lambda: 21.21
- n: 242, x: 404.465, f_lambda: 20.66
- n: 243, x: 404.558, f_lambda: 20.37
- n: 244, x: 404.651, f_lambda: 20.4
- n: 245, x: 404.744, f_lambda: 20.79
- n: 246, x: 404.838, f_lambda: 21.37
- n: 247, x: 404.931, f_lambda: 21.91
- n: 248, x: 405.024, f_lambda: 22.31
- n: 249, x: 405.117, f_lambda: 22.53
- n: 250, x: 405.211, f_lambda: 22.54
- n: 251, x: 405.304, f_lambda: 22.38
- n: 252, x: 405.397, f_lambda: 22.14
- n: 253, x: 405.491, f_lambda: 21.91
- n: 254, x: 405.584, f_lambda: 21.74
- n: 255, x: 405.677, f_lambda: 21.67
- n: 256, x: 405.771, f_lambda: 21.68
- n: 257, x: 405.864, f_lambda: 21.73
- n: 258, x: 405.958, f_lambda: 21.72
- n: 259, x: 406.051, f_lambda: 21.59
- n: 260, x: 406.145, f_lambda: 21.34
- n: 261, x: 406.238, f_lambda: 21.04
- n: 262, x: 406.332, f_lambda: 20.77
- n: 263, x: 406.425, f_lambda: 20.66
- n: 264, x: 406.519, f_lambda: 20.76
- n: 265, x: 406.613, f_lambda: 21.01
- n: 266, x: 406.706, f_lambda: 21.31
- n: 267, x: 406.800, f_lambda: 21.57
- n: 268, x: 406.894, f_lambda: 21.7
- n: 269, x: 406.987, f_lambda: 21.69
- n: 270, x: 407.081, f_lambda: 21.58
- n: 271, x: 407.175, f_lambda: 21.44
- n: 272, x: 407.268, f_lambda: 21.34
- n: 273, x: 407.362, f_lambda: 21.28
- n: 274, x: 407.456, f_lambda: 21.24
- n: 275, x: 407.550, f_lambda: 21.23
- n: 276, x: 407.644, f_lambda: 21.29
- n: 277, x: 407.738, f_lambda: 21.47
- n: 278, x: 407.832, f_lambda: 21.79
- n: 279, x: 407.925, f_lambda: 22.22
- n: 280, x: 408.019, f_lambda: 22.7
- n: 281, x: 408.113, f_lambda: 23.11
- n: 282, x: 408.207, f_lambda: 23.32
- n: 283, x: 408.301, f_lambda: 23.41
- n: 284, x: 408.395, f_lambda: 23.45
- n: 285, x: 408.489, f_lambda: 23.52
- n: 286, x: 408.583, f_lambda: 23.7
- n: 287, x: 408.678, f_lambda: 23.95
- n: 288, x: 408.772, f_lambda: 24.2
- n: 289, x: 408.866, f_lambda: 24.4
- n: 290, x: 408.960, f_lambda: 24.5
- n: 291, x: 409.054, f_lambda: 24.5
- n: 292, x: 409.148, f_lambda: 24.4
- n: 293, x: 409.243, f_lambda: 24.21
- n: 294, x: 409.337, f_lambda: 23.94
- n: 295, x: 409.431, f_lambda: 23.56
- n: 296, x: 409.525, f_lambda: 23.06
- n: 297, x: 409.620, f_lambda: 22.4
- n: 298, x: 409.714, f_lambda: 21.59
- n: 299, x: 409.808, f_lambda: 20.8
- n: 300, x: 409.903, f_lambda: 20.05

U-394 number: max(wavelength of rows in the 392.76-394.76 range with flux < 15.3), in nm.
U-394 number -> 394.531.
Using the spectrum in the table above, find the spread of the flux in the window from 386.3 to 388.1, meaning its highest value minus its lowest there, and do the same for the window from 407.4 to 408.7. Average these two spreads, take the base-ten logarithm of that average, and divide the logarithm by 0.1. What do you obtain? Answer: 4.1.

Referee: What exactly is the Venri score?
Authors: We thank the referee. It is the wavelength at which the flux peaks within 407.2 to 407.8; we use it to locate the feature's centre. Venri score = 407.738 nm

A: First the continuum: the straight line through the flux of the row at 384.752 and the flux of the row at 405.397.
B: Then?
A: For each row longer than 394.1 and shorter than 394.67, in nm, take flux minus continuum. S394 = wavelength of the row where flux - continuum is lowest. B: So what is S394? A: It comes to 394.167 nm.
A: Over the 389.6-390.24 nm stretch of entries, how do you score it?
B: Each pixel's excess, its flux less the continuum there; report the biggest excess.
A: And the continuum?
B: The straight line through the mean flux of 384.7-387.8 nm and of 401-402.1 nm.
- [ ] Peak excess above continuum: 1.08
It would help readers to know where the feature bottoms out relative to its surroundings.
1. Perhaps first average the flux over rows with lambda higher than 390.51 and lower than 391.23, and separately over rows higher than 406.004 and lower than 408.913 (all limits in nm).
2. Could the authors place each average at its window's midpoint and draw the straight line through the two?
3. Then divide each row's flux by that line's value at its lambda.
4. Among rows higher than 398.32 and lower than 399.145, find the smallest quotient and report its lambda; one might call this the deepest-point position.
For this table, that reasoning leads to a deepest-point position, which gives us 398.365 nm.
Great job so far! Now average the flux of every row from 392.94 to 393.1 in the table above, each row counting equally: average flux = 7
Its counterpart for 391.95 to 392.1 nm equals 15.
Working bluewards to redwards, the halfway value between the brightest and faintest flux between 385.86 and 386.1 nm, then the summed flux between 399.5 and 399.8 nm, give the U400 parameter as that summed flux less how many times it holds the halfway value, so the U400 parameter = 60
